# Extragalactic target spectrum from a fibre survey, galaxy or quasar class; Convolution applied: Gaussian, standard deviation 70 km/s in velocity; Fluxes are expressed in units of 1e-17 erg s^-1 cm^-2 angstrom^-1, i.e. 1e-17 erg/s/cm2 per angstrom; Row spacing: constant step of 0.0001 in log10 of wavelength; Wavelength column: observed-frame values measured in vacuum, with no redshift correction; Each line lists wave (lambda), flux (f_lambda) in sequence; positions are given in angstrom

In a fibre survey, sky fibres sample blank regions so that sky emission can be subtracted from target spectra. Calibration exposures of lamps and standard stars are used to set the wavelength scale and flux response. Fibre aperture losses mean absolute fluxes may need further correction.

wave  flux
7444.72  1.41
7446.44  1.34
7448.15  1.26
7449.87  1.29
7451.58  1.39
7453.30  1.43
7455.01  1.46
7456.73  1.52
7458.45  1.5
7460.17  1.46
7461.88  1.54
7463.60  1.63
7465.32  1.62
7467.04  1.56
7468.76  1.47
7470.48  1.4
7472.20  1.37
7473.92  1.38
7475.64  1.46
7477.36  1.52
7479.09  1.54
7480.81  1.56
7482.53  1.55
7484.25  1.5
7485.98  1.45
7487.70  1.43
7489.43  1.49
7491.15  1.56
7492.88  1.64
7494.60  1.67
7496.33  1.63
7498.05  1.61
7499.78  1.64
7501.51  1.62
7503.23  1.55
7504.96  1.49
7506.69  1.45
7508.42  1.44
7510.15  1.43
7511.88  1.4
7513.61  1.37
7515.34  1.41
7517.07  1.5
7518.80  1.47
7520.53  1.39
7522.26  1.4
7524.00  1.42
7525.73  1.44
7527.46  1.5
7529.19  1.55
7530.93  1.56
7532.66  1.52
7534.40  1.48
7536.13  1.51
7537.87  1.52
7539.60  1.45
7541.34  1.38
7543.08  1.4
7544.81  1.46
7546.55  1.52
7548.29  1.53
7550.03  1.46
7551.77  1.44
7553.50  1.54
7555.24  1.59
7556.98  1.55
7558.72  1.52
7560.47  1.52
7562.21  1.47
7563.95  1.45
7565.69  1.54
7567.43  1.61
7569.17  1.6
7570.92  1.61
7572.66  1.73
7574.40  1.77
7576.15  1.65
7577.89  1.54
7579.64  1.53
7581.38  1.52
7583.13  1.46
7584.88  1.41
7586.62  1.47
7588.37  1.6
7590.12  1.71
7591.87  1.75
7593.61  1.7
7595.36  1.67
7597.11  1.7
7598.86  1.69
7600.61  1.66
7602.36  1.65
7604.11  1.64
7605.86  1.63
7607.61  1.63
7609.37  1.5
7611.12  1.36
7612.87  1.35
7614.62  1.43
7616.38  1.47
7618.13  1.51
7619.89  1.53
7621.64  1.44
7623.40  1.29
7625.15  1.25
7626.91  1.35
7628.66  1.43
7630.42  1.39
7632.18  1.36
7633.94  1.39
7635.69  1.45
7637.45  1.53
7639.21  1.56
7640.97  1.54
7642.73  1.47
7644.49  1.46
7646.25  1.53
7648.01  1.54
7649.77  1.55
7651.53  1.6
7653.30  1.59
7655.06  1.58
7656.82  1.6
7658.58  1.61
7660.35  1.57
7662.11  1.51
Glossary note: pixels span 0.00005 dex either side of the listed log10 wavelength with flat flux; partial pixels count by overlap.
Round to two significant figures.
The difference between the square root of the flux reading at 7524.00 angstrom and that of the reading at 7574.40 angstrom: -0.14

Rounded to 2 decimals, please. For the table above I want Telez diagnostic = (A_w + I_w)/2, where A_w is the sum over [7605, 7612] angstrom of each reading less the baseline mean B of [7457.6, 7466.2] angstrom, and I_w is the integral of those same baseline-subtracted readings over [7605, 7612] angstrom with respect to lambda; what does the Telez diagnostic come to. -0.11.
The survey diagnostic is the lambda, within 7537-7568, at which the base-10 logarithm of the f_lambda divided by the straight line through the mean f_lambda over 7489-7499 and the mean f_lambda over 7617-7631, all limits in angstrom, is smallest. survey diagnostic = 7541.34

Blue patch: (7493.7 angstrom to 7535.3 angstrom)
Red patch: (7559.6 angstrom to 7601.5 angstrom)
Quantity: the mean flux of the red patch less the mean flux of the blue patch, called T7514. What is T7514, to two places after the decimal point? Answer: 0.10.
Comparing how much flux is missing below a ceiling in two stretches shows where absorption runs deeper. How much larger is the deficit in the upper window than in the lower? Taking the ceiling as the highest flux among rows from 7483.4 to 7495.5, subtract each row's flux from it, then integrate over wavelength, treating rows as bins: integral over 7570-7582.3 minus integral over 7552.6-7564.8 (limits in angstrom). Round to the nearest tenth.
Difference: -1.2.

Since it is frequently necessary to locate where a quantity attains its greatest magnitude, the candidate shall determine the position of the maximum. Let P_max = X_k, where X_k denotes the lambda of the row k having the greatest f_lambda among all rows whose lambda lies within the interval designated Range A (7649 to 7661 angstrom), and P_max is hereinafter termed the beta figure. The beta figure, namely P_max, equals 7658.58 angstrom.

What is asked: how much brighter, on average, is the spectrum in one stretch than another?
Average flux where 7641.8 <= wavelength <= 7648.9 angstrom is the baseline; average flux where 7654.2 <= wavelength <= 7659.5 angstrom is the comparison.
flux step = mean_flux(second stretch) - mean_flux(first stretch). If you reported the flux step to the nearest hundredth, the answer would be 0.10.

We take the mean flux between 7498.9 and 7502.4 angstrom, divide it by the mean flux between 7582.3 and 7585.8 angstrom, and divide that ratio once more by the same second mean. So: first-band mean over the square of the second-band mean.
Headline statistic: 0.79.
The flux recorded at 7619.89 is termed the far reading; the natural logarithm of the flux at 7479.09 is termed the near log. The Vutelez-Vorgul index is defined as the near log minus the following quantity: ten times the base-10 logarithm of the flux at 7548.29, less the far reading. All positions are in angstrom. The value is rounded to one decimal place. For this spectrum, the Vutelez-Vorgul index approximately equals 0.1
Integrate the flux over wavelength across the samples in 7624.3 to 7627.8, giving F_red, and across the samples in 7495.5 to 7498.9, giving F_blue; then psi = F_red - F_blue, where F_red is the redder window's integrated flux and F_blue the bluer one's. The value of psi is -1.0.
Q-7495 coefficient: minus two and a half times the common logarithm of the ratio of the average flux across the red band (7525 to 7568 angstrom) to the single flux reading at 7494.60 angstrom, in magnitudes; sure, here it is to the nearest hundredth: 0.12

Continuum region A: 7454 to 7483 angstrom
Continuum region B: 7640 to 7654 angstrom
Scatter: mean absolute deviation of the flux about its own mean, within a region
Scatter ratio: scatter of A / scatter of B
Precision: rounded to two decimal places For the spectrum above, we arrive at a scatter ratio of 1.68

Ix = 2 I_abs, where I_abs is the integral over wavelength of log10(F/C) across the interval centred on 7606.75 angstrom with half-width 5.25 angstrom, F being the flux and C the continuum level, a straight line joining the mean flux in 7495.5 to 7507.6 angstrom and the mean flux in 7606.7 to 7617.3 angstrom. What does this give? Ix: 0.6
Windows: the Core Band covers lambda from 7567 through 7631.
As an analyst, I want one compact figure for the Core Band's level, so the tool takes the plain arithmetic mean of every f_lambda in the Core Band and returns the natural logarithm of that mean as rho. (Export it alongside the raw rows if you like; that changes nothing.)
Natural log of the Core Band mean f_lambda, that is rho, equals 0.436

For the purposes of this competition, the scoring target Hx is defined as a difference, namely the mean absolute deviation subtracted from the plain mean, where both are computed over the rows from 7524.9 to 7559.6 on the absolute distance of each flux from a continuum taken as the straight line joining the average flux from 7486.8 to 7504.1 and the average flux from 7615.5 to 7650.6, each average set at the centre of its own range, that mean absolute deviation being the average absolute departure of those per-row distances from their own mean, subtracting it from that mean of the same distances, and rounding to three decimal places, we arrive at 0.016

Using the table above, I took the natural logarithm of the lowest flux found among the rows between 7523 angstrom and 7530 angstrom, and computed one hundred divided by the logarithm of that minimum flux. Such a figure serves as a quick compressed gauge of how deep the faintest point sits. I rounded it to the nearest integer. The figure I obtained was 285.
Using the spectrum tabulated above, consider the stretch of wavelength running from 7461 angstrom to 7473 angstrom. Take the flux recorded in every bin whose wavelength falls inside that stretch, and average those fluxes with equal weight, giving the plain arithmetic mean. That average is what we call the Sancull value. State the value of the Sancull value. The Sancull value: 1.51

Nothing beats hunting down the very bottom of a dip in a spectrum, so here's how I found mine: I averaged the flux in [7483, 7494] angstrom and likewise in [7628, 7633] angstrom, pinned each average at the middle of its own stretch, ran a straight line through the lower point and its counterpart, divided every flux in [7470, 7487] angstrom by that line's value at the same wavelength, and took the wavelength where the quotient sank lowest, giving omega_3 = 7472.20 angstrom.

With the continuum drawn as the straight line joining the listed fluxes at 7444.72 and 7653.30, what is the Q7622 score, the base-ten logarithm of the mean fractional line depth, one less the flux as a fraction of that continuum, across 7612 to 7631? -1.0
